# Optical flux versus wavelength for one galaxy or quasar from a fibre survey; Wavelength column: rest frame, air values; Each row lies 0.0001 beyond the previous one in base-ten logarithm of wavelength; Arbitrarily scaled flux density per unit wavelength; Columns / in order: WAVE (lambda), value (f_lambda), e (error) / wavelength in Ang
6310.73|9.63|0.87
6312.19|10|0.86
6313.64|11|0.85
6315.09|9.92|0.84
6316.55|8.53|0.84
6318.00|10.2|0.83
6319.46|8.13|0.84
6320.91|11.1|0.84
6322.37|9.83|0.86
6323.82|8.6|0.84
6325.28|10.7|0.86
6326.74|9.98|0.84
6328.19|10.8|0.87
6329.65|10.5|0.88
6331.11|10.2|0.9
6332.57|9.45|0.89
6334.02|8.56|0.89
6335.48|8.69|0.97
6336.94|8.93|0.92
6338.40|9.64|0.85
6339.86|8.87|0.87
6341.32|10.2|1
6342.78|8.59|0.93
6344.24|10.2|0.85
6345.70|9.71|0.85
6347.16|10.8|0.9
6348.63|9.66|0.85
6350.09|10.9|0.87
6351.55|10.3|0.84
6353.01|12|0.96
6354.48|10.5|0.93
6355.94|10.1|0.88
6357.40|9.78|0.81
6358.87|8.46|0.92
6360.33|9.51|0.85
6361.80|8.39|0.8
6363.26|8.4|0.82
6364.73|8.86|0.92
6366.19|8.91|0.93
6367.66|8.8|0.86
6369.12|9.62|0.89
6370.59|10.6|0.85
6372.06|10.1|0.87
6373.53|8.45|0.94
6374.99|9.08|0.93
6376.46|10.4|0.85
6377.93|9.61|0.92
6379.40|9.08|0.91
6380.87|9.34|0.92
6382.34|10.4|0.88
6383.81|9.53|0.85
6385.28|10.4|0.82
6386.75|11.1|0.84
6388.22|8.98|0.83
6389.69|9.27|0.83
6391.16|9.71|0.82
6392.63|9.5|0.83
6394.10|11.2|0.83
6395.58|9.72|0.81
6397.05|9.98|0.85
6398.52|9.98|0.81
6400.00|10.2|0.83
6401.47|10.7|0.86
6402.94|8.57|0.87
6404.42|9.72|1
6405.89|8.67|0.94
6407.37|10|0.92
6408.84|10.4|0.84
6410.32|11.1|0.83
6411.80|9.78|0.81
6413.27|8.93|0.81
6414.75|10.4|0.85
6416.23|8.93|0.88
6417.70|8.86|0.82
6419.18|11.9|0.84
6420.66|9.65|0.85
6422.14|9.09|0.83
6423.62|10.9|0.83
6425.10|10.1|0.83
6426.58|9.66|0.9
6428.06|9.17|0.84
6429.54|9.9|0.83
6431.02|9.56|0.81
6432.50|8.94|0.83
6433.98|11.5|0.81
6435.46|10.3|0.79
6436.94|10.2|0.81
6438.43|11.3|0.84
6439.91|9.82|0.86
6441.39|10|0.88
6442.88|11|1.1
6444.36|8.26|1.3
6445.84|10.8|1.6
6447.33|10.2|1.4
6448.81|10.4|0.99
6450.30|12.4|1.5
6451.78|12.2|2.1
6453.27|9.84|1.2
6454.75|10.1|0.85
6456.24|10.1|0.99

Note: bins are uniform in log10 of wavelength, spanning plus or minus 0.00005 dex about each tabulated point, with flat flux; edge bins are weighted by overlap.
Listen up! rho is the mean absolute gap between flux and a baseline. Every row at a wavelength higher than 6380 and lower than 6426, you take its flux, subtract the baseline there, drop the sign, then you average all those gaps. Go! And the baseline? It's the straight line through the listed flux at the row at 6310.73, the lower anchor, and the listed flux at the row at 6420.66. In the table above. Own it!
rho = 0.67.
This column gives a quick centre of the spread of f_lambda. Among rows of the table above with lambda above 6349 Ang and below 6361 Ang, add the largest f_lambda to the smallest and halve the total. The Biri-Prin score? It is 10.23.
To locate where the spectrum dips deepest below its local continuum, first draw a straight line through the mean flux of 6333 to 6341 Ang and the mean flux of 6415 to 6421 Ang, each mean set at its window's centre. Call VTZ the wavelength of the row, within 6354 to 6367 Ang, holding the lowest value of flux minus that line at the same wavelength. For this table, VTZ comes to 6363.26 Ang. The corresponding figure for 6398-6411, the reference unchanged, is 6402.94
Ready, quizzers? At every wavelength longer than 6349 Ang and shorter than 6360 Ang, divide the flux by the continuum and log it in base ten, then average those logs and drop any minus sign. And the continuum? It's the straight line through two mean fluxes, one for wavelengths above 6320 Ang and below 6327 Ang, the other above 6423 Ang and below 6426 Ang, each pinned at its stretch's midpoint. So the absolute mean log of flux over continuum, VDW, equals 0.003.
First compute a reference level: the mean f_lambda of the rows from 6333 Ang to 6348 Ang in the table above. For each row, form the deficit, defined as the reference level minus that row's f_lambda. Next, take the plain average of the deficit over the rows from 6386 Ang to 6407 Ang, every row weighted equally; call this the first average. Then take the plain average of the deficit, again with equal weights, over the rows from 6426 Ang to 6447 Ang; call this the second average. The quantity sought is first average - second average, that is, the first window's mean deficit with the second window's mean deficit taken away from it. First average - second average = 0.22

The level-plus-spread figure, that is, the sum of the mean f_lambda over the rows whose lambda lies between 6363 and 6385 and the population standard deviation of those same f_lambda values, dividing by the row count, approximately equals 10.1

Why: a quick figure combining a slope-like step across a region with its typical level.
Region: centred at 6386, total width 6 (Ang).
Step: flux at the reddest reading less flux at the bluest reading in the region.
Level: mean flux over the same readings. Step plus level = 9.5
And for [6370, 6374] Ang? 7.6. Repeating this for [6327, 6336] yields 7.6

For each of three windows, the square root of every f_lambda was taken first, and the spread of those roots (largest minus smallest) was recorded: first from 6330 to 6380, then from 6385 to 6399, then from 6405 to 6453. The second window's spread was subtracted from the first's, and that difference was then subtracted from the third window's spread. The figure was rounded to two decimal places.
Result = 0.43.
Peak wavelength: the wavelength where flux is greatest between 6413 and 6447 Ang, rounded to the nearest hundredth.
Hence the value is 6419.18 Ang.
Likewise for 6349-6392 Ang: 6353.01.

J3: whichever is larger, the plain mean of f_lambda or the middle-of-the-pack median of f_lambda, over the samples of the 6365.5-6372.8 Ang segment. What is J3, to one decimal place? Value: 9.6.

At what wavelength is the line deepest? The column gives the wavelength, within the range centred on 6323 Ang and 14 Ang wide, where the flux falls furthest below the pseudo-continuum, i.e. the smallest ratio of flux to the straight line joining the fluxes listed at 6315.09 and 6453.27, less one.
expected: 6319.46 Ang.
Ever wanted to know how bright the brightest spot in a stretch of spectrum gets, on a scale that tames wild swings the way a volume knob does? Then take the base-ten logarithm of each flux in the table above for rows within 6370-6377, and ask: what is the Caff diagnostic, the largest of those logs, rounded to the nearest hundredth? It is 1.03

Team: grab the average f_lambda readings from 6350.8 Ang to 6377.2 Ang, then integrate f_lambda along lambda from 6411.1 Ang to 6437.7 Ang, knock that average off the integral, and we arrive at 253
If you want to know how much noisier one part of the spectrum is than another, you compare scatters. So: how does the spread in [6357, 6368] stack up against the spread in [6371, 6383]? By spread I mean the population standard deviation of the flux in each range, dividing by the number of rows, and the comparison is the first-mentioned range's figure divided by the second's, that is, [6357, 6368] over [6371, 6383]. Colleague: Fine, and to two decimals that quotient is 0.73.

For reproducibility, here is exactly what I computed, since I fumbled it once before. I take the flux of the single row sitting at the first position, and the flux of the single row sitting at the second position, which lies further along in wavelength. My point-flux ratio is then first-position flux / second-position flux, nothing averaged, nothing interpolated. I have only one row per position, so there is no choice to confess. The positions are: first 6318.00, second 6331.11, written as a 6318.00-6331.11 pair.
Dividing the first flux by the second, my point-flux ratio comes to 1.00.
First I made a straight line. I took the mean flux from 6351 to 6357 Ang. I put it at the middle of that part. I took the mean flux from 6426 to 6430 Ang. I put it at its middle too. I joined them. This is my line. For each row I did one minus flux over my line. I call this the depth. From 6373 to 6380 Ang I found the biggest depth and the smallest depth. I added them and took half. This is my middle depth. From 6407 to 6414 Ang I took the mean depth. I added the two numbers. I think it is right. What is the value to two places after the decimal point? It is 0.07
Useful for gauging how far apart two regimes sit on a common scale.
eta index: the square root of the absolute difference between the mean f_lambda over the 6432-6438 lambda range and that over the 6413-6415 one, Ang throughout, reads 0.8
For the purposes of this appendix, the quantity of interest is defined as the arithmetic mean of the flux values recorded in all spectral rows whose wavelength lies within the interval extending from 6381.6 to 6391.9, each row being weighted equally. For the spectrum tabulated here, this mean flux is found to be 9.9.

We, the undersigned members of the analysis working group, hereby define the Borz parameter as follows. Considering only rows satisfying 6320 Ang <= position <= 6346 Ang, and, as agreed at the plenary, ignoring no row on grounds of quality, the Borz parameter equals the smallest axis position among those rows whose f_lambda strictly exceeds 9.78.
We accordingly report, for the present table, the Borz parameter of 6320.91 Ang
